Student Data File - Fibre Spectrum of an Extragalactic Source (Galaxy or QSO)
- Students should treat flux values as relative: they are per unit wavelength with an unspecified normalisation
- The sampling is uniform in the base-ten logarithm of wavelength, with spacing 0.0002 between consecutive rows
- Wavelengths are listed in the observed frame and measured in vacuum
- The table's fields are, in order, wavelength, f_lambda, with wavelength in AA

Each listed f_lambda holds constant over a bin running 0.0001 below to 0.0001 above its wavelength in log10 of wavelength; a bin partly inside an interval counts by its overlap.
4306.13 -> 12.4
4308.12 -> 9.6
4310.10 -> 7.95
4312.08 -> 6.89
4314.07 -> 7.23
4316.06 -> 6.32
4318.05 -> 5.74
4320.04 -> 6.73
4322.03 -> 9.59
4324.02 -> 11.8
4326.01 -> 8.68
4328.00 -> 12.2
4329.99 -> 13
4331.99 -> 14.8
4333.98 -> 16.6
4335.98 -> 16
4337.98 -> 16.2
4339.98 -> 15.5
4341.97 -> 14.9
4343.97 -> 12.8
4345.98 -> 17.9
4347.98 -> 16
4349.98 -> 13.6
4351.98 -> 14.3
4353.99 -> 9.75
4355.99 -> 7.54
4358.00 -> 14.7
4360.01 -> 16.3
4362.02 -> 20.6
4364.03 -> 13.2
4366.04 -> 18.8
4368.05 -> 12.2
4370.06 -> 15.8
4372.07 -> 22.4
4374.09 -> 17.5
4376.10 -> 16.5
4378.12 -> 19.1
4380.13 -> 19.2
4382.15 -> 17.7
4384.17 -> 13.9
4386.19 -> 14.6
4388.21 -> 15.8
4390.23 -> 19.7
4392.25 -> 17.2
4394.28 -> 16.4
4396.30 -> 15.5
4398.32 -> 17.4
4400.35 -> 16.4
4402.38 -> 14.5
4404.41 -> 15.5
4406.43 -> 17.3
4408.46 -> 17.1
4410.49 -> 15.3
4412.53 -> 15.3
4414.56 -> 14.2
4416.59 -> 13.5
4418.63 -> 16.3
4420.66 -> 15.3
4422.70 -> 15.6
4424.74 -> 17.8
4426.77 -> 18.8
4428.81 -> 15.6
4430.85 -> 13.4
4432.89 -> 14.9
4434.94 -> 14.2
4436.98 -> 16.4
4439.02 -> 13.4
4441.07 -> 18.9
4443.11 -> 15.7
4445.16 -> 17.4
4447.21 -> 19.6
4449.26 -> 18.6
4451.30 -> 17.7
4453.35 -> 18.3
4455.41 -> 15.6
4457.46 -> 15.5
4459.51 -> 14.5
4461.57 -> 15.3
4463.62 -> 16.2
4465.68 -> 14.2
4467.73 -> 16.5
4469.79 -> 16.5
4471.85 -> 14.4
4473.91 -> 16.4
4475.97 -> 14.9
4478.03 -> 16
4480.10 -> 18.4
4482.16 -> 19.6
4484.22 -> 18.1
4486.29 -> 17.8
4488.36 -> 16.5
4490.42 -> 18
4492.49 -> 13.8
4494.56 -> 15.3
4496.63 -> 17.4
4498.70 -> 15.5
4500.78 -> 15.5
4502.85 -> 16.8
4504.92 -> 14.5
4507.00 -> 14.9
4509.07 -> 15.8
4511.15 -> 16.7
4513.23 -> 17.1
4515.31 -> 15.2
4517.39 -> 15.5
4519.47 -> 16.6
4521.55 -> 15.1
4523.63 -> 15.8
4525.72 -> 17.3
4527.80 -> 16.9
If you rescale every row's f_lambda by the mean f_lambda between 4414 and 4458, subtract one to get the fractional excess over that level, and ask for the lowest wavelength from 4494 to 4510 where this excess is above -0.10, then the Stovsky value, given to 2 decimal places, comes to 4494.56 AA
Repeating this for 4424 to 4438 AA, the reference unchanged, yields 4424.74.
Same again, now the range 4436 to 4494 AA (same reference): 4436.98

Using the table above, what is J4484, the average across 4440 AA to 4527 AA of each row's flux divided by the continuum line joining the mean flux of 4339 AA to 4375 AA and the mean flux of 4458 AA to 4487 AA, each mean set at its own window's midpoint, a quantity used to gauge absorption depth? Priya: 1.00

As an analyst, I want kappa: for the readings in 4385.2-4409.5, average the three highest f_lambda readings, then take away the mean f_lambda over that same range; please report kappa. 1.7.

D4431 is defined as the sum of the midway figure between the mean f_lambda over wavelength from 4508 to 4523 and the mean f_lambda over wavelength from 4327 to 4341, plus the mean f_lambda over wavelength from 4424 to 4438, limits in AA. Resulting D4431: 31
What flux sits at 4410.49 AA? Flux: 15.3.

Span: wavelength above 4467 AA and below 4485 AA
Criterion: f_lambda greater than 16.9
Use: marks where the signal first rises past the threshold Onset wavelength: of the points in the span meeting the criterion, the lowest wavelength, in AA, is 4480.10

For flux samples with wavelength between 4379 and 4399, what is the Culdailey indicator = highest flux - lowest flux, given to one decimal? 5.8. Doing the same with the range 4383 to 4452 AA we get 6.3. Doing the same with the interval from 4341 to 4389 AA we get 14.9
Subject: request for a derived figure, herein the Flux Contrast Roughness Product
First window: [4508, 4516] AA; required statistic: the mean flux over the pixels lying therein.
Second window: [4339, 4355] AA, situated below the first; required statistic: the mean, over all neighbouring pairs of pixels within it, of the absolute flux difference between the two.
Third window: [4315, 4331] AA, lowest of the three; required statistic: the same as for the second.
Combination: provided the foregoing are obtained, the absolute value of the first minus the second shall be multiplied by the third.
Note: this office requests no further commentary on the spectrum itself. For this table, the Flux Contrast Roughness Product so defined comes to 28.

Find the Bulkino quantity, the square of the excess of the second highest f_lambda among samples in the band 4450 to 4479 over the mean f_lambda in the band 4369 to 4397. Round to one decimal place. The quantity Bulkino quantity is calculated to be 0.2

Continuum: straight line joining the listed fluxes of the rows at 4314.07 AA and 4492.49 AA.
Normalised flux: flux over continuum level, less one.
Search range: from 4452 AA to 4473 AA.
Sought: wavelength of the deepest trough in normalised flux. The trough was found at 4471.85 AA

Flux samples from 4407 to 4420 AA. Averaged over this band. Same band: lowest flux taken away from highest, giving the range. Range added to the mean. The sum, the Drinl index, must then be 18.9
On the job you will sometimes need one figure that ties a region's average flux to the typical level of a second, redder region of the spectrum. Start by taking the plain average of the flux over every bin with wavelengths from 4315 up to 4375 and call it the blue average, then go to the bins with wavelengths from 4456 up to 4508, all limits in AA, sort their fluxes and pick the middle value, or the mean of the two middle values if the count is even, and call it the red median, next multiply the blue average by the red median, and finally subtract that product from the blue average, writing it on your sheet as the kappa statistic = -206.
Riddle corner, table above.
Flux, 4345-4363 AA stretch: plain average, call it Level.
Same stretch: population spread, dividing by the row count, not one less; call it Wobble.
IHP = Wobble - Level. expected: -10.8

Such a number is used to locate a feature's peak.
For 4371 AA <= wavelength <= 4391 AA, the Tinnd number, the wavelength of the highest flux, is 4372.07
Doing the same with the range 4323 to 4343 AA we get 4333.98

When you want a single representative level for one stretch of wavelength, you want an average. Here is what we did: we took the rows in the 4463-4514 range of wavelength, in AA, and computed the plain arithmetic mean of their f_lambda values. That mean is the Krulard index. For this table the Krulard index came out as 16.3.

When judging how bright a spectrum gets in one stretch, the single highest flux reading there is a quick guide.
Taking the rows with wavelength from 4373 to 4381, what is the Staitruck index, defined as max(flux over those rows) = 19.2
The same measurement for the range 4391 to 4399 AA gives 17.4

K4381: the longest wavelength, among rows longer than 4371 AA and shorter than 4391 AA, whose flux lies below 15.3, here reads 4386.19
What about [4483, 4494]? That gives 4492.49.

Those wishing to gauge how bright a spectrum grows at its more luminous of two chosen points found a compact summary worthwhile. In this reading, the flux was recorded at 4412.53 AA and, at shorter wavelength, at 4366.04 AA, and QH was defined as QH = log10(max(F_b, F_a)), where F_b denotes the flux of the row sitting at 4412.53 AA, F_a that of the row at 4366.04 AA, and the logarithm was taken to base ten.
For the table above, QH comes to 1.27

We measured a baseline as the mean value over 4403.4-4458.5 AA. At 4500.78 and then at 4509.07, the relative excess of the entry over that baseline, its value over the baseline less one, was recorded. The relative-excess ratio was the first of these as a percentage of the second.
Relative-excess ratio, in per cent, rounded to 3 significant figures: 176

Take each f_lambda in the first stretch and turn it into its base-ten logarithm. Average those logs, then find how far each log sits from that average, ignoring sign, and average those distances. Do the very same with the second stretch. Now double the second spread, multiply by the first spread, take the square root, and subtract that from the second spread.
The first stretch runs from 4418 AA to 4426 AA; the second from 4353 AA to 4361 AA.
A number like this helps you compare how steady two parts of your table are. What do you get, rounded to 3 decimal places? 0.055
